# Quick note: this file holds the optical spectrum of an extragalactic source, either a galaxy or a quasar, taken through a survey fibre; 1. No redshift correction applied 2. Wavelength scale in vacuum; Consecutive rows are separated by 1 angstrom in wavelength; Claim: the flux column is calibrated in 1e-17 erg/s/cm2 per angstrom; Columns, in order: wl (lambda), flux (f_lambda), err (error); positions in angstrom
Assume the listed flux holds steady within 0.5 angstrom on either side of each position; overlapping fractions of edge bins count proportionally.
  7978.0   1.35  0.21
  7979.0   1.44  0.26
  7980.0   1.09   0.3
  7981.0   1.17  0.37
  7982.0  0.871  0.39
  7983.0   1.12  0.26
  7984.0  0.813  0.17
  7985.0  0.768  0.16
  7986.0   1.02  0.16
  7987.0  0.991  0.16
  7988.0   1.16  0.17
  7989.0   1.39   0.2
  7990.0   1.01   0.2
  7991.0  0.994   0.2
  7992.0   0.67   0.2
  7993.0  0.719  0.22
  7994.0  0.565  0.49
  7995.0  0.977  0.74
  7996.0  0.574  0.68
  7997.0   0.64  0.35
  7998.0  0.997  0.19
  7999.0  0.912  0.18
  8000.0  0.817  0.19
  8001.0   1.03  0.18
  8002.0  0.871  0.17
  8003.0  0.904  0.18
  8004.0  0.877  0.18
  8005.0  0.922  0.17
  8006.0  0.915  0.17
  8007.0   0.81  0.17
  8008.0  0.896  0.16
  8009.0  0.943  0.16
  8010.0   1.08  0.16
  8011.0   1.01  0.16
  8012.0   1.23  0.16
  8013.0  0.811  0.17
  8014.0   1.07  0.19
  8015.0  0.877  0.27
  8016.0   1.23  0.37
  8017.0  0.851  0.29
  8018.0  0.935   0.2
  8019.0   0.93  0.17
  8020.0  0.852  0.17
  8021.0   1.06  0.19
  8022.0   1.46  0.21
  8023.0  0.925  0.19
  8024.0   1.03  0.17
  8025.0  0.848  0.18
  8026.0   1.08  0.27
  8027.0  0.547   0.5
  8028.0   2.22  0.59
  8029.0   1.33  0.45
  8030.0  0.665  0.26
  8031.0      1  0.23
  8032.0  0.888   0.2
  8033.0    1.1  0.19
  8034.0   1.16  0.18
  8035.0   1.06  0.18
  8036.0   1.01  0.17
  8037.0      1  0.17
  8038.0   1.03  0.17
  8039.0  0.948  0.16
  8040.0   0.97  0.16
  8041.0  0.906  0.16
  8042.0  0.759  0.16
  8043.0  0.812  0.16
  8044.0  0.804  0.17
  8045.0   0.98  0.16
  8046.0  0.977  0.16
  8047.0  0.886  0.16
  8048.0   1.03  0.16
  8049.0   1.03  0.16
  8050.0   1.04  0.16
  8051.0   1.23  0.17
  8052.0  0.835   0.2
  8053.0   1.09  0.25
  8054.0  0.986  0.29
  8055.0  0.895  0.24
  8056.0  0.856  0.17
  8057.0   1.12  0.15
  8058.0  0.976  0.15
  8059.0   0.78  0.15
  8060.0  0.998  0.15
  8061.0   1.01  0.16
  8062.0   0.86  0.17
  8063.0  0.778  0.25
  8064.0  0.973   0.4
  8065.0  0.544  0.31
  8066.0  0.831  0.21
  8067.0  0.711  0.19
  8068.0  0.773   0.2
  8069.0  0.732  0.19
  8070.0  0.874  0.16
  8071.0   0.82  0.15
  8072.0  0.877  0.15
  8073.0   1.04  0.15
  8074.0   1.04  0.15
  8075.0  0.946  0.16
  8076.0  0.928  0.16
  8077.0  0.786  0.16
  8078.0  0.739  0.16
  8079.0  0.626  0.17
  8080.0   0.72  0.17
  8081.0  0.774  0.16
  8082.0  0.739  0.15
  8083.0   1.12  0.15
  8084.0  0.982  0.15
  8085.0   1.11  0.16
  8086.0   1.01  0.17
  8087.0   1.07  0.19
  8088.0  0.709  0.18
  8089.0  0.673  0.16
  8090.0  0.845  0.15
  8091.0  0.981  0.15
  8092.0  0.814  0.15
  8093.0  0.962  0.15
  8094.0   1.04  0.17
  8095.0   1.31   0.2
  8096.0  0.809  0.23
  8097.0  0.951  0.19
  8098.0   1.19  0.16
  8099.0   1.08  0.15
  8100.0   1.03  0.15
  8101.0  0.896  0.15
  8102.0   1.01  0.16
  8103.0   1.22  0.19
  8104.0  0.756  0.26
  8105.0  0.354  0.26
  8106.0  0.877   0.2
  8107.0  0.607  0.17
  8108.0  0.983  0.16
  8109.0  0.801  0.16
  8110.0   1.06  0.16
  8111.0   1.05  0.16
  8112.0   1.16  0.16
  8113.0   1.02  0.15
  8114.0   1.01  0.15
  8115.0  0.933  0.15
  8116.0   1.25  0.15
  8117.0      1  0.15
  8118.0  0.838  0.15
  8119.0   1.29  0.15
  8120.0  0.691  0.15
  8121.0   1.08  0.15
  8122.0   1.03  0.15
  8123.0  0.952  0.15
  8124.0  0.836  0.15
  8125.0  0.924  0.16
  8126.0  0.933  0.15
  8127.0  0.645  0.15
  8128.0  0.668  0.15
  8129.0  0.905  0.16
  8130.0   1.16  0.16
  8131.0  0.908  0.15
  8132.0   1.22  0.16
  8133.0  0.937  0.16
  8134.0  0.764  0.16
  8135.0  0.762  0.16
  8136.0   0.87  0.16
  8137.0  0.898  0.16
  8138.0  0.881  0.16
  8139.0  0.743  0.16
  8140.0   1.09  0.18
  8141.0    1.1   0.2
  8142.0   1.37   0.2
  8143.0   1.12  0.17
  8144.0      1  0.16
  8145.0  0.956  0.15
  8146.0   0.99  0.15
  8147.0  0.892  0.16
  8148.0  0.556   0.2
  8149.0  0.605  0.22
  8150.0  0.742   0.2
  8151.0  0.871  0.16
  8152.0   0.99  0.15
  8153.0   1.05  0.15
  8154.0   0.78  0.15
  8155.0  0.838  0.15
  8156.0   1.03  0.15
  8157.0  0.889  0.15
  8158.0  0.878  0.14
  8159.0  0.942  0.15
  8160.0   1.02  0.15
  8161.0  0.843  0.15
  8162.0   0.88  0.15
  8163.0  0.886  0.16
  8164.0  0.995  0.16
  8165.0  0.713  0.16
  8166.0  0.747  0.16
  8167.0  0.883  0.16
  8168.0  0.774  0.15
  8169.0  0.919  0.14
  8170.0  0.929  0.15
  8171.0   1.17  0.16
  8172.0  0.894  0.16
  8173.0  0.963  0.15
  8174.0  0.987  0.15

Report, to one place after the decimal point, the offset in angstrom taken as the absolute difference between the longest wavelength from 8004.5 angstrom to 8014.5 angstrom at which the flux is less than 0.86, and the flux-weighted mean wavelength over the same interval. 3.3 angstrom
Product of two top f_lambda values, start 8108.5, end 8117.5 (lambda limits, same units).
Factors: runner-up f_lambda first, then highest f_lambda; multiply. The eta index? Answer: 1.45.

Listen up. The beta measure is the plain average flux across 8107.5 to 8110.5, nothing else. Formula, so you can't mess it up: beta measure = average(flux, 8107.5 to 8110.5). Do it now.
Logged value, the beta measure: 0.95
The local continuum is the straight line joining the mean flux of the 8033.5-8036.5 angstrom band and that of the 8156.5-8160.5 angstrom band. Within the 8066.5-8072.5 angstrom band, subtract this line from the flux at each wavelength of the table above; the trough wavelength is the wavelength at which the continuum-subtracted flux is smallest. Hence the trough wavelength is 8067.0 angstrom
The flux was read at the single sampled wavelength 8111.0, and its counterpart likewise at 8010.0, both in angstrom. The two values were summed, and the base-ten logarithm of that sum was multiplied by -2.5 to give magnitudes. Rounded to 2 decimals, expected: -0.82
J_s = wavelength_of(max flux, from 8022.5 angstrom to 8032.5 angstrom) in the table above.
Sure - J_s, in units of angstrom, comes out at 8028.0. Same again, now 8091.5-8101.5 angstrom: 8095.0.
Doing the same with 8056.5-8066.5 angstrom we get 8057.0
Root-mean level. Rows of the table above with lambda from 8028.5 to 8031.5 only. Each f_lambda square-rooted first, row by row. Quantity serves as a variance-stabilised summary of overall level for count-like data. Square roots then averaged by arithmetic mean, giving 0.99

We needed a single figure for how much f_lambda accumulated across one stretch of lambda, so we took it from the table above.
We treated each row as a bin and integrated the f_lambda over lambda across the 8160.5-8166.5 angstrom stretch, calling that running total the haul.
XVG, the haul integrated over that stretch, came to 5.06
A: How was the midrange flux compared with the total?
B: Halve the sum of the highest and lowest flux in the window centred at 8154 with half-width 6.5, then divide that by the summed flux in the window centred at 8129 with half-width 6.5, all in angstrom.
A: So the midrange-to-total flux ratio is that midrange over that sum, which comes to 0.069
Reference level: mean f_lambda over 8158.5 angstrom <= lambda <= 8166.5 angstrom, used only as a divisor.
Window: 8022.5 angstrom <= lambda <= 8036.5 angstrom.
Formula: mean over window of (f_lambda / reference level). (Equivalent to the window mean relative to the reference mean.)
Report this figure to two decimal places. 1.21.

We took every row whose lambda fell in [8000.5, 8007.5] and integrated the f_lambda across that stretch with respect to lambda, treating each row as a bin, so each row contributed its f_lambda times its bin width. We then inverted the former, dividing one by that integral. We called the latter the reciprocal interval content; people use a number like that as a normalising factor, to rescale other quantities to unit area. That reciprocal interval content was 0.158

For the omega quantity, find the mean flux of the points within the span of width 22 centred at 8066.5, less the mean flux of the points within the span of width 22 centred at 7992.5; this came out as -0.025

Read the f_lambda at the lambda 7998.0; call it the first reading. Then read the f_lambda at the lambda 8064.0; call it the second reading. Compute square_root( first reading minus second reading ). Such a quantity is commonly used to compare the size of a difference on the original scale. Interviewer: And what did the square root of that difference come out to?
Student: 0.2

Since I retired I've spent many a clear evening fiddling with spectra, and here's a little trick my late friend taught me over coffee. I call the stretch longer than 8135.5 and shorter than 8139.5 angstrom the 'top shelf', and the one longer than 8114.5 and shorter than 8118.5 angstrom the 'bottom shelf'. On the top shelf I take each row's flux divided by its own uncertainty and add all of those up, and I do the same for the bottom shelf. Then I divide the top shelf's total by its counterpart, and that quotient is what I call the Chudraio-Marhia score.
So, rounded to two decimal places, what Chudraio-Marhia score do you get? 0.79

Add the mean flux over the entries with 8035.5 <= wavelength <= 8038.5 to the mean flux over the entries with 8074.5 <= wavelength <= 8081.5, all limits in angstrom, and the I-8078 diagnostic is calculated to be 1.80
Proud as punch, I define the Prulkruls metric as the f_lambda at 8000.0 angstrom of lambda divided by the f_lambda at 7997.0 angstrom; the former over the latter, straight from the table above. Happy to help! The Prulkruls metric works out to 1.28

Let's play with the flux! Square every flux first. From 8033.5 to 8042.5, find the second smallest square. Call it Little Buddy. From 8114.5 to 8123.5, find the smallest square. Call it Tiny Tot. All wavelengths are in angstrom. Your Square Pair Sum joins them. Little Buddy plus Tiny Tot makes 1.3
